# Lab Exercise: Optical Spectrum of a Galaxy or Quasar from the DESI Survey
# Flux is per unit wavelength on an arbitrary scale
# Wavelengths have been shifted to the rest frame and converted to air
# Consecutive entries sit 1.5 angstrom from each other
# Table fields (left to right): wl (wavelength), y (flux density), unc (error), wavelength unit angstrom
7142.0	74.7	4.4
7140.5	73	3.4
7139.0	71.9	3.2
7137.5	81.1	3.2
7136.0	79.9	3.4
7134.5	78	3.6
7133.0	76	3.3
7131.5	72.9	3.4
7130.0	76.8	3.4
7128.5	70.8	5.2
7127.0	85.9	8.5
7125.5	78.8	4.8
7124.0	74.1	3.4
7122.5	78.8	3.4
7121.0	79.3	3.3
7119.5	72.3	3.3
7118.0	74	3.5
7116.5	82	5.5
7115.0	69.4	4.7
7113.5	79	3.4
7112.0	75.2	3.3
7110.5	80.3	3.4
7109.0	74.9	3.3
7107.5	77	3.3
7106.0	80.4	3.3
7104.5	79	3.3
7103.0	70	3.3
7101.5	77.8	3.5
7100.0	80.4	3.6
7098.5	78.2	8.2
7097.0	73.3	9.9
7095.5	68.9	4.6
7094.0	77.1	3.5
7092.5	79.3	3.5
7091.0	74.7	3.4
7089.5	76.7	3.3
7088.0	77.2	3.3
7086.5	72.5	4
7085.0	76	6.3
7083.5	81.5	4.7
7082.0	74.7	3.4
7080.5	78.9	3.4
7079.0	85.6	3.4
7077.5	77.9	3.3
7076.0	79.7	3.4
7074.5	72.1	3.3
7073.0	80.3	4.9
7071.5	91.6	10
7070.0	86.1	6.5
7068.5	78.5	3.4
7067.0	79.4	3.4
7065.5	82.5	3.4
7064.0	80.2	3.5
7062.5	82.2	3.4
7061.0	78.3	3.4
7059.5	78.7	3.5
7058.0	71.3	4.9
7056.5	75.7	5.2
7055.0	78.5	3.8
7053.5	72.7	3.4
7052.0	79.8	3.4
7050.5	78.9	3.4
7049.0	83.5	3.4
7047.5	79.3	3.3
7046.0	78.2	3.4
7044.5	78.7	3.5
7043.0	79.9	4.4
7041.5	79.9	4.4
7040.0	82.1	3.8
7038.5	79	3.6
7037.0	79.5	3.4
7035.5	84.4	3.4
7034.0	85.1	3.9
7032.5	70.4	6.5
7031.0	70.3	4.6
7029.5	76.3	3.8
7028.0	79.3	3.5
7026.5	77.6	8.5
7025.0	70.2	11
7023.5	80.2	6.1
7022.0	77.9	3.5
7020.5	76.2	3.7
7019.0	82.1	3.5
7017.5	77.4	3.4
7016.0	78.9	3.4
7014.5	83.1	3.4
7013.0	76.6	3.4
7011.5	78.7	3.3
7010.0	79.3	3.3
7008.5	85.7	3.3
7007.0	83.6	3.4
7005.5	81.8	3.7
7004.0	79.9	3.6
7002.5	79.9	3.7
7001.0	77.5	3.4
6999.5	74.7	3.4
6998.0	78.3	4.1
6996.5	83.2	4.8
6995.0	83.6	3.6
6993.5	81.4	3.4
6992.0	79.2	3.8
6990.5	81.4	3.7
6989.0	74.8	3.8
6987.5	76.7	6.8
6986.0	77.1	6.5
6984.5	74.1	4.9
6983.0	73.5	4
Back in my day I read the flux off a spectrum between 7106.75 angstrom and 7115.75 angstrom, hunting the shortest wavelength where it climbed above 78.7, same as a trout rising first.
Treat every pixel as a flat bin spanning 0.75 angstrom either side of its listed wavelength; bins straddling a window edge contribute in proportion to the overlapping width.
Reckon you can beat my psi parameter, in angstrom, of 7110.5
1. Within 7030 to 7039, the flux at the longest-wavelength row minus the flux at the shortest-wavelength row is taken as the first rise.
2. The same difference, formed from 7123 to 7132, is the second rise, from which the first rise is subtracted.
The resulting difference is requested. -10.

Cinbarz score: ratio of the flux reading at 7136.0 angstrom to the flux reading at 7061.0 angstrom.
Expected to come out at 1.02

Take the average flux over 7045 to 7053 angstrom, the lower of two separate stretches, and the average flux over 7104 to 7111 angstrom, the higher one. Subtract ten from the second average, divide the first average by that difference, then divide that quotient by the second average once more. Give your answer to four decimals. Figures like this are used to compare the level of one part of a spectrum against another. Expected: 0.0149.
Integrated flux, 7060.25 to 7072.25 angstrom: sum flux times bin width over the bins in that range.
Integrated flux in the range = 988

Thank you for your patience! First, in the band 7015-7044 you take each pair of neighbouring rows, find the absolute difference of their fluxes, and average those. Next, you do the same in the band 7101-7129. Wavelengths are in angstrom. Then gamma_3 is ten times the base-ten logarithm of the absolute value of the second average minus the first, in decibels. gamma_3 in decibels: 3.3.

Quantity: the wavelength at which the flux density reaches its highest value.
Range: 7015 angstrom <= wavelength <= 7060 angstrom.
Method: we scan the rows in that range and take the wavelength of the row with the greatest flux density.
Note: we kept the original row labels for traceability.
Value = 7034.0 angstrom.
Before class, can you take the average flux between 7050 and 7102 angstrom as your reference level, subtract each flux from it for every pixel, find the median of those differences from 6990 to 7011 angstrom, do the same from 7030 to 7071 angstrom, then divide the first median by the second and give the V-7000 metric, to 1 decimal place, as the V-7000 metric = 2.2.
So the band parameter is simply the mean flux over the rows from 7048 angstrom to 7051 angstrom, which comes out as 81.2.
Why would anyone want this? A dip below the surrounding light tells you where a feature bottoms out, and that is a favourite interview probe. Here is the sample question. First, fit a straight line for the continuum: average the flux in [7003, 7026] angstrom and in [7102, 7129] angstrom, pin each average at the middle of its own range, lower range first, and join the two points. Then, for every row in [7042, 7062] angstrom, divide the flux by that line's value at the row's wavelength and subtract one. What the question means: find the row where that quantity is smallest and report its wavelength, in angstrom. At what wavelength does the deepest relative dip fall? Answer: 7058.0 angstrom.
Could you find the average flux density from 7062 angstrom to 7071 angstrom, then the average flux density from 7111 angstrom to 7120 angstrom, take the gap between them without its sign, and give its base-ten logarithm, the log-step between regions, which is 0.79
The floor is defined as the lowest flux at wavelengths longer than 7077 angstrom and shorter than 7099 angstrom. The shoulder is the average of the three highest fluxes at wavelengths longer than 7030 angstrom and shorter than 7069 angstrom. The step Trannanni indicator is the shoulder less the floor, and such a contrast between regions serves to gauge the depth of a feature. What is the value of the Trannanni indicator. 15.4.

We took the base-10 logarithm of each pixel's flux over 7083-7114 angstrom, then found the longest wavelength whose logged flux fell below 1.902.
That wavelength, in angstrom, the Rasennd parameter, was 7113.5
